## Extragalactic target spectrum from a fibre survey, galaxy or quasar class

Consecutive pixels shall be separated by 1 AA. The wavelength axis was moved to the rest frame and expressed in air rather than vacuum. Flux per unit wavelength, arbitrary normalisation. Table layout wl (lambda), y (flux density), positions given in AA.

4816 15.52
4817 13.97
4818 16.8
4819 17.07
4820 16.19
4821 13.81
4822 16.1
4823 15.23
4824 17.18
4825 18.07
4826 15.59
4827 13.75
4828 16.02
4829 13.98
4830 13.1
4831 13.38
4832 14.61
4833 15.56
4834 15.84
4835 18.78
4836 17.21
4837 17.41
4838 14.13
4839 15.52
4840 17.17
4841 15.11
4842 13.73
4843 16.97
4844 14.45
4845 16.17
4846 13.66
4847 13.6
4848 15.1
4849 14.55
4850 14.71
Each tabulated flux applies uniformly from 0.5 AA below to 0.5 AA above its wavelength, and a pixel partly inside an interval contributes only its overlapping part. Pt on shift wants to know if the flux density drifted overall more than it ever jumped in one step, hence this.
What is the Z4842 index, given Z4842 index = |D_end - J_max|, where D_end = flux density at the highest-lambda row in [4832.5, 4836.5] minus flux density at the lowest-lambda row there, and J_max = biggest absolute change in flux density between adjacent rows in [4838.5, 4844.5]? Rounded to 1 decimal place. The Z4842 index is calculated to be 1.6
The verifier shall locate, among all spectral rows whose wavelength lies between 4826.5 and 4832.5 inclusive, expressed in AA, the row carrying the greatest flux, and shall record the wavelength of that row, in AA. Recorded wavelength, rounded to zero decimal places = 4828 AA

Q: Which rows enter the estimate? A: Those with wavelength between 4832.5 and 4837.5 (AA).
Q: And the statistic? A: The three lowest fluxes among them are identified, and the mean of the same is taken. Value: 16.2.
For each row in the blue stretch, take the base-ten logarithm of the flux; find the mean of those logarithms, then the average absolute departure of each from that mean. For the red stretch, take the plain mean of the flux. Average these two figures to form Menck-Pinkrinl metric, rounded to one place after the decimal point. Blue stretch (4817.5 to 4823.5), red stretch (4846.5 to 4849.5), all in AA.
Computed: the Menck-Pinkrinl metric 7.2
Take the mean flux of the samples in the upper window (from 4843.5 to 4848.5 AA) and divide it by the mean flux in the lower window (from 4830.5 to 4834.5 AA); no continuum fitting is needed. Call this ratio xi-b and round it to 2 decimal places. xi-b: 0.98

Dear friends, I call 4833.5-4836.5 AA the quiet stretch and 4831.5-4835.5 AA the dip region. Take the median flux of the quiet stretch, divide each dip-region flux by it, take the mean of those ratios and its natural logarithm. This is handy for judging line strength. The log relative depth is -0.061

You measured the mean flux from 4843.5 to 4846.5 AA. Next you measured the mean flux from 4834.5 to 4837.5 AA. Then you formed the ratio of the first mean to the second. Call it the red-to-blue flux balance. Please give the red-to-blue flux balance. 0.83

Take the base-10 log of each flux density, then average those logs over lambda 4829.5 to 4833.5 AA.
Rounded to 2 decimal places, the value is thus 1.15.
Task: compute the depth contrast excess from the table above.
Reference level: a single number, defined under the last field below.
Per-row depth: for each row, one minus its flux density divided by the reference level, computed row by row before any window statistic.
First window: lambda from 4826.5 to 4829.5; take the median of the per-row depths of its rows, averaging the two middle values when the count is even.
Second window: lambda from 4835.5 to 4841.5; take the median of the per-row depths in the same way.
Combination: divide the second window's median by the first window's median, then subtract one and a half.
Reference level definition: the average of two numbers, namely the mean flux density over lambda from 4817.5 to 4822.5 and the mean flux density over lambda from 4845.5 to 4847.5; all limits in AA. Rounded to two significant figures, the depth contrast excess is -3.3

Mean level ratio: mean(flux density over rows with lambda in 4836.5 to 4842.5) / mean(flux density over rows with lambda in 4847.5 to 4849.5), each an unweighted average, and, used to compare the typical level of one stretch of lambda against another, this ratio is 1.05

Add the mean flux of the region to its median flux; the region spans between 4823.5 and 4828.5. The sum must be 32.1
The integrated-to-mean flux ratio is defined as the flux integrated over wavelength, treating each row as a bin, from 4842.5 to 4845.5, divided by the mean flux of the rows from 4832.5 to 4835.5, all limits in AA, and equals 2.85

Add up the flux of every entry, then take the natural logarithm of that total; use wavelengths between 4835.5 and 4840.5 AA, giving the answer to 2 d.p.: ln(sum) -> 4.40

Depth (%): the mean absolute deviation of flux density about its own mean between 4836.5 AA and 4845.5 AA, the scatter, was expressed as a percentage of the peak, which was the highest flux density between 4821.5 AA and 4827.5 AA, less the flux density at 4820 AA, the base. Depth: 62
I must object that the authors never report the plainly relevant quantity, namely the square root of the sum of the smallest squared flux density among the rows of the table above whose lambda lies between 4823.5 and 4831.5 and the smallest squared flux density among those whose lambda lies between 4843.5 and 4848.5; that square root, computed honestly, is 18.9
